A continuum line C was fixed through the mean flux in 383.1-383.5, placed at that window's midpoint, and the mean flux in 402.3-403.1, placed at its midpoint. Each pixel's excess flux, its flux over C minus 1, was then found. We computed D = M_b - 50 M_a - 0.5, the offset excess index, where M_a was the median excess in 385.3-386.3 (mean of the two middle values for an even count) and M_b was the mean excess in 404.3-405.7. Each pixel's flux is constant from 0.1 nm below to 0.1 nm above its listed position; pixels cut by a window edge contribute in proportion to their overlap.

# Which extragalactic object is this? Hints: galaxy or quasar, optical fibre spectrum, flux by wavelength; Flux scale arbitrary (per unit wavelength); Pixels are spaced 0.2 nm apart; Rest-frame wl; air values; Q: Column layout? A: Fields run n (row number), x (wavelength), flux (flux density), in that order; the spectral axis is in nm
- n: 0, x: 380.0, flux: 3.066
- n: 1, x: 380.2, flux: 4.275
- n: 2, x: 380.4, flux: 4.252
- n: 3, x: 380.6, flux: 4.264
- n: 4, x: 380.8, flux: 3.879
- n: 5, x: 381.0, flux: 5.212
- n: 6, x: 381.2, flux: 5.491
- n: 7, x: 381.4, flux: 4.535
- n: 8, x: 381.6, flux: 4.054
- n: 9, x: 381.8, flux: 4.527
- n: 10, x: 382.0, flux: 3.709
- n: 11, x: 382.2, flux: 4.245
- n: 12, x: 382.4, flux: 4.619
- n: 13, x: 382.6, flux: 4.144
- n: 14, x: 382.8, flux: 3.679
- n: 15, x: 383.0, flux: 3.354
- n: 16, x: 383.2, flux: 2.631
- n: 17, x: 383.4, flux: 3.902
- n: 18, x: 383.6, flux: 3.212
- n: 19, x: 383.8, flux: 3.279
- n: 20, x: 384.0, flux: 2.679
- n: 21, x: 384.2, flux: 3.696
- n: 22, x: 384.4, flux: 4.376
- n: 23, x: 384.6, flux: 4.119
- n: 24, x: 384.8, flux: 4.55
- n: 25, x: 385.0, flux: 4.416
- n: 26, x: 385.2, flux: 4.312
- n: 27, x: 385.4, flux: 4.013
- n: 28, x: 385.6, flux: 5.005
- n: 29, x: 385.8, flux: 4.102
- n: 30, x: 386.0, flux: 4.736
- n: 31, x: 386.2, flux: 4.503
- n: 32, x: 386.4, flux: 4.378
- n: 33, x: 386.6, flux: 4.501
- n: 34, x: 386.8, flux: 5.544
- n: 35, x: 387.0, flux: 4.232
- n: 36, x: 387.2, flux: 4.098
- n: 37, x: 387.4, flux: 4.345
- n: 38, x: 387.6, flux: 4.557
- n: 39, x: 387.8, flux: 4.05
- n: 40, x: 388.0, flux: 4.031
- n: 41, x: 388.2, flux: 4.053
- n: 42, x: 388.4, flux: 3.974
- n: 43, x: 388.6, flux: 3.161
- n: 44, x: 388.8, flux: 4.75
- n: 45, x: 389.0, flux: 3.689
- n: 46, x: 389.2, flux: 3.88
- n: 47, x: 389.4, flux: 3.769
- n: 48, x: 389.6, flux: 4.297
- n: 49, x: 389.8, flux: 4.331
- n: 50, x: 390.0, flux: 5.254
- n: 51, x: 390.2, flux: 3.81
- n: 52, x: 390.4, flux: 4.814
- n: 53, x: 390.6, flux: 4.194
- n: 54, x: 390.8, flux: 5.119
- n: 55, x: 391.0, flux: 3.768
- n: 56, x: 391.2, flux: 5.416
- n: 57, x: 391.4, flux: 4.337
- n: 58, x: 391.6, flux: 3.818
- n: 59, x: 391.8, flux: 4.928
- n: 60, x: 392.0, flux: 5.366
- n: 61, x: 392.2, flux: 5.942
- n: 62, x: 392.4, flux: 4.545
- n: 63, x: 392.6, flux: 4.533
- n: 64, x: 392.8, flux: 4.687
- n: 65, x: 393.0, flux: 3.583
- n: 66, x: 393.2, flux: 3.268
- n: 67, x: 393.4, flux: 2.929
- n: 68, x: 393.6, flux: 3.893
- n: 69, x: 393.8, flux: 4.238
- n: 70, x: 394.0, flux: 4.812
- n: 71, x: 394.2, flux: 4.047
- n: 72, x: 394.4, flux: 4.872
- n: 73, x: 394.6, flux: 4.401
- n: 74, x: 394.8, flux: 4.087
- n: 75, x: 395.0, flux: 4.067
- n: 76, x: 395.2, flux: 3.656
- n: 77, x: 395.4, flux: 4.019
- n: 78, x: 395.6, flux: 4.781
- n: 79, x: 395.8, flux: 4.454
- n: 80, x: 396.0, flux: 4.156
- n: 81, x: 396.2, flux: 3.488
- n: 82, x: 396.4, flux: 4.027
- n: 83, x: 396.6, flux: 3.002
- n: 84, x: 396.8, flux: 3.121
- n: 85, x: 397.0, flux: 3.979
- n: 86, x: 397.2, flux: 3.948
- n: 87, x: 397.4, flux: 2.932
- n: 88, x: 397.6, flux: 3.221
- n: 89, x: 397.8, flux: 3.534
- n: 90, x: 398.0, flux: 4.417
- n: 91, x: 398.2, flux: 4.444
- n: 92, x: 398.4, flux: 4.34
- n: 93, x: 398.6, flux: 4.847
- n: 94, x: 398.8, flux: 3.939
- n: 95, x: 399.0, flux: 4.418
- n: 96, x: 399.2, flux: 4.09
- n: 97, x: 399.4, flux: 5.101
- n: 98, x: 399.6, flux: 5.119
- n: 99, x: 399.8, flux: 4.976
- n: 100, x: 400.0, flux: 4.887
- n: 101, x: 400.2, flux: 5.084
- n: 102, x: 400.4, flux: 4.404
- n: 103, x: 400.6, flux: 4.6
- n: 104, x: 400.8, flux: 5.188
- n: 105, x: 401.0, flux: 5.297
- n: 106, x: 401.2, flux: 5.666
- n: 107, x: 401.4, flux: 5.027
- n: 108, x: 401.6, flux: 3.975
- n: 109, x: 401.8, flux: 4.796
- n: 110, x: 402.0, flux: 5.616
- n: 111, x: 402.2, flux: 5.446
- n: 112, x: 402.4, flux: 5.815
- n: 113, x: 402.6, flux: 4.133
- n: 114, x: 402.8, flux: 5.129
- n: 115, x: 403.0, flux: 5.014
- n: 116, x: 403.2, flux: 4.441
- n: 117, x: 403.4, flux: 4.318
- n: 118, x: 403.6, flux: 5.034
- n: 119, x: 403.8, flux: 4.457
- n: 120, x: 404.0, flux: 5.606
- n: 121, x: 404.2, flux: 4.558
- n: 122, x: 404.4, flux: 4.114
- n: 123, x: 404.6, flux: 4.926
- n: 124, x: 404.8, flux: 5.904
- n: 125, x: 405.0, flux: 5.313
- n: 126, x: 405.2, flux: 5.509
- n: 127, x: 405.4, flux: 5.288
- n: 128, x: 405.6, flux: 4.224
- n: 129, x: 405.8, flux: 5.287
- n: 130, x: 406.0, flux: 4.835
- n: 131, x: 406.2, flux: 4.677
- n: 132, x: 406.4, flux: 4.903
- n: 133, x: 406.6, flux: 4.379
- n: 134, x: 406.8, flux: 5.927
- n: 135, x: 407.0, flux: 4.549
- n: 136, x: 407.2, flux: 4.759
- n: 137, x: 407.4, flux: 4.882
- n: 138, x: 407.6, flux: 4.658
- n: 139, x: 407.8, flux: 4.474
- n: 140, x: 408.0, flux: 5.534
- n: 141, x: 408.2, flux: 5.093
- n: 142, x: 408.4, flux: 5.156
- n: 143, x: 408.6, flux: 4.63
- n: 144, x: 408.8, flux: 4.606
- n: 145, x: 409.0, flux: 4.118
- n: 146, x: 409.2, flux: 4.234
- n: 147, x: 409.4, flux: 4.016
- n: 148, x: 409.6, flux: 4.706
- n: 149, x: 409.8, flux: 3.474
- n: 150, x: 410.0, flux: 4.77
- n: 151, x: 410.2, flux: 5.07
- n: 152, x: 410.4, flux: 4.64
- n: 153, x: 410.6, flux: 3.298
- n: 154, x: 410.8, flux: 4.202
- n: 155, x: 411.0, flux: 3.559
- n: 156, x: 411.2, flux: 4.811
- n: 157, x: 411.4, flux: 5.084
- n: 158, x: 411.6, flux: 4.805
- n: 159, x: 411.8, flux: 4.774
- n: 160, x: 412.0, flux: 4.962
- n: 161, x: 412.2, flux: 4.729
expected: -14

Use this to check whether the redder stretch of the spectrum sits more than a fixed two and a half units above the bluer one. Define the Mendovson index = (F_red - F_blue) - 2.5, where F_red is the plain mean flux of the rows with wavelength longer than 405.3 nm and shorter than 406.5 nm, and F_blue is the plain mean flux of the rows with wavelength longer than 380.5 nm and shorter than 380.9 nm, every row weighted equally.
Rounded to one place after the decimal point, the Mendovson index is -1.7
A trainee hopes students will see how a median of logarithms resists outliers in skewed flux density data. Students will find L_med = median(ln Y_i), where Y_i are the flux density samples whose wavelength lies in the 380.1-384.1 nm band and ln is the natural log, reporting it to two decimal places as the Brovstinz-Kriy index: 1.41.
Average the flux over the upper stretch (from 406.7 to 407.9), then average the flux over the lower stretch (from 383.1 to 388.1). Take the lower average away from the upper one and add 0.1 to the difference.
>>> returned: 0.84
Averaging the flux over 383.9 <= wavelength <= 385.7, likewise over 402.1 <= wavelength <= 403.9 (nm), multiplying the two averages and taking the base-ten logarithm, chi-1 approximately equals 1.30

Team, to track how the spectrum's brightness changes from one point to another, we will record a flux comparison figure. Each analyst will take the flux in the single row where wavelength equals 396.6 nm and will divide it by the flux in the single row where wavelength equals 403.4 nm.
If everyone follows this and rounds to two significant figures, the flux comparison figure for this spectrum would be 0.70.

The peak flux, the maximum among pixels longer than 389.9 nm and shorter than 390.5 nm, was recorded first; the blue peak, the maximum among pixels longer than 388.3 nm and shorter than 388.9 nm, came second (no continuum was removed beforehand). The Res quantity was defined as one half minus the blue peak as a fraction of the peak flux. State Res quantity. -0.40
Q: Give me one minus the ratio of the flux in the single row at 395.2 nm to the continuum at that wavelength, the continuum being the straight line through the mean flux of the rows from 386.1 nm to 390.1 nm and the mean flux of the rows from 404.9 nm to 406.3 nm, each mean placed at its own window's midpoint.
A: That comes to 0.20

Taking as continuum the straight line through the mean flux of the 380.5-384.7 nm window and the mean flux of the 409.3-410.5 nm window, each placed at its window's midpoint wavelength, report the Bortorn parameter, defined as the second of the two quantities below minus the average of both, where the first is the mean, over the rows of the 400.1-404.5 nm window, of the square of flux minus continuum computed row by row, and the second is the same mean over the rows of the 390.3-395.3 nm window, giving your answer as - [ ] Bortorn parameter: -0.048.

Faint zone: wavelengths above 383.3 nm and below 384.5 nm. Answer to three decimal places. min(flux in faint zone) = 2.679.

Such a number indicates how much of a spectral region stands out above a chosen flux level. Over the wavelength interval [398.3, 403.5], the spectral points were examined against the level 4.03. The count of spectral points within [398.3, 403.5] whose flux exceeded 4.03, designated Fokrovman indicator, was 24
